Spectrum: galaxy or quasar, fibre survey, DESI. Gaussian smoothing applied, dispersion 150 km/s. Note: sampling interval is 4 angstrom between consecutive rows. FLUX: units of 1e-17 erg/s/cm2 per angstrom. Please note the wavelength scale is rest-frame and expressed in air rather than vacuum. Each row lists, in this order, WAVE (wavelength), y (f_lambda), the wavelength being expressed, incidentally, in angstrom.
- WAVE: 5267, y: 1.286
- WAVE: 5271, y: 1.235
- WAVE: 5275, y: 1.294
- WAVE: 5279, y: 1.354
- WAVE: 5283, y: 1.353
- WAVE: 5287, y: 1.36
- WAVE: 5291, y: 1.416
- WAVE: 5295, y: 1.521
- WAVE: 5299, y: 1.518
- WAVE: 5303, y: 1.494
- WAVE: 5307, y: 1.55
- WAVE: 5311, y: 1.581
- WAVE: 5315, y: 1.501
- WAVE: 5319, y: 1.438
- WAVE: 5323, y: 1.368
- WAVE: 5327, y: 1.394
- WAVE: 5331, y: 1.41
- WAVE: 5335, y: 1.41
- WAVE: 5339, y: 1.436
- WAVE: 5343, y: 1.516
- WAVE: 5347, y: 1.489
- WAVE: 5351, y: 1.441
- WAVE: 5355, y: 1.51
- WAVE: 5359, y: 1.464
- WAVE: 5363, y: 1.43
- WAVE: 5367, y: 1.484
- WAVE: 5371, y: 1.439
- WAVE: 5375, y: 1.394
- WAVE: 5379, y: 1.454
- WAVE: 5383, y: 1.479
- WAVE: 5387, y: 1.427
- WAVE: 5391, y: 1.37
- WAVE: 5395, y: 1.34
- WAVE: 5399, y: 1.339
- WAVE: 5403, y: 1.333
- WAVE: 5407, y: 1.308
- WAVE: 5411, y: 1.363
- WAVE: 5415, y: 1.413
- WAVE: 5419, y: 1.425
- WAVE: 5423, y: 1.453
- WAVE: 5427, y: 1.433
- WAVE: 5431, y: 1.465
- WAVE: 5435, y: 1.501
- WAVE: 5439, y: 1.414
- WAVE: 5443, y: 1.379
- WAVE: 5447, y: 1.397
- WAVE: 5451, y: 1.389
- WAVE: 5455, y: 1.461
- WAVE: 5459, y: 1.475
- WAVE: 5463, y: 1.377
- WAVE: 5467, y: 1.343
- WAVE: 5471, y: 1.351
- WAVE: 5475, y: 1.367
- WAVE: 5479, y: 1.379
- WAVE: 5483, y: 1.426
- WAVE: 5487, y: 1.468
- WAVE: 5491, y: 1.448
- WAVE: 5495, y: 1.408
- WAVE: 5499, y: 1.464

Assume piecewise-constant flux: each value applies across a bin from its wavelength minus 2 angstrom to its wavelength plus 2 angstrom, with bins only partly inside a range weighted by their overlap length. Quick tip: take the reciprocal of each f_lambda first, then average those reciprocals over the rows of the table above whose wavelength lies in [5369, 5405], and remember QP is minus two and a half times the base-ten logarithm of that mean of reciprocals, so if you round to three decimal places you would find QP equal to 0.362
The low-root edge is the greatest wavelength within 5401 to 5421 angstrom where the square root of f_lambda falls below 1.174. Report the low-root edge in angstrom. 5411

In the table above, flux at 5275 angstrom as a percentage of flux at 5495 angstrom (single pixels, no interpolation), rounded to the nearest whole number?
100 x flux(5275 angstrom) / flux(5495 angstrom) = 92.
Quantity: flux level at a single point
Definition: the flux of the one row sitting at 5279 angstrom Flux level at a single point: 1.354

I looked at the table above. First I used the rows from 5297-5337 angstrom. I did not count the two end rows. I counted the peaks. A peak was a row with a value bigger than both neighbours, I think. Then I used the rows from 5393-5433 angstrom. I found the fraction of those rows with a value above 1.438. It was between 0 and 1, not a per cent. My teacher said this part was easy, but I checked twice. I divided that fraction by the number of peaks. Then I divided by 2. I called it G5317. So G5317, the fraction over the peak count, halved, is 0.10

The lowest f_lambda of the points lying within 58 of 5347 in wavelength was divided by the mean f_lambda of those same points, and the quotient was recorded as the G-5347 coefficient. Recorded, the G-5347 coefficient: 0.922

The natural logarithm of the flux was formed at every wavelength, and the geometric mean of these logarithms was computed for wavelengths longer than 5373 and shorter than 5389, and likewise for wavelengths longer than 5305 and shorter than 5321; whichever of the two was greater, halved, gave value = 0.207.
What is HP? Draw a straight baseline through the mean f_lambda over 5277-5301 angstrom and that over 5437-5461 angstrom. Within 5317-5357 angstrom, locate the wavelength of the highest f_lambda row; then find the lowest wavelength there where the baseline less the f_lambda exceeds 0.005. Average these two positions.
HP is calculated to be 5333 angstrom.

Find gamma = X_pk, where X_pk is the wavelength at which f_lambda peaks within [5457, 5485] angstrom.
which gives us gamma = 5459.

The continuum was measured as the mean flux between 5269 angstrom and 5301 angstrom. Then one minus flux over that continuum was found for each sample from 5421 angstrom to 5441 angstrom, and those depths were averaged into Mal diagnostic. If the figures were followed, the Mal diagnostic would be -0.05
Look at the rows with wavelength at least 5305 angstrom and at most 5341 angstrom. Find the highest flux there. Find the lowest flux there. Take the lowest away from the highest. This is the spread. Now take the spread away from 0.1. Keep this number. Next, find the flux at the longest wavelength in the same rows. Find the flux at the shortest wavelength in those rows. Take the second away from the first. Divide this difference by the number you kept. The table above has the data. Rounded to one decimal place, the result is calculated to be 1.0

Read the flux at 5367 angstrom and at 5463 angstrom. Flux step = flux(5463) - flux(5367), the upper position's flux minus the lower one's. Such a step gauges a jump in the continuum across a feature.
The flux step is -0.11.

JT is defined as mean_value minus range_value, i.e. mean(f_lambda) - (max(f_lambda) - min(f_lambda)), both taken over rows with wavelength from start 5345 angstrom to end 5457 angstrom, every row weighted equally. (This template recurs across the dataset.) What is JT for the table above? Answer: 1.22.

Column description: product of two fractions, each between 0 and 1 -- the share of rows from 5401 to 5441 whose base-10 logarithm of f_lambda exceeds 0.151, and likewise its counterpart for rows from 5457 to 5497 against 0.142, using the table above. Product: 0.25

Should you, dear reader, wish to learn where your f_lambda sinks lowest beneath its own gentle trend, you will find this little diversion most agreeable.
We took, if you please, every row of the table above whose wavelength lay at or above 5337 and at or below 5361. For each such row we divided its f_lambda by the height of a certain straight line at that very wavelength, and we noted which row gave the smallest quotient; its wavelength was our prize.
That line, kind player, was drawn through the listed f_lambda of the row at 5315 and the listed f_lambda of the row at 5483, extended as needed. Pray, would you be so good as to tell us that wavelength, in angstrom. 5339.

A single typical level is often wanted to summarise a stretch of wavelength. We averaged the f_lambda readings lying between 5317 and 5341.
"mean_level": 1.41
